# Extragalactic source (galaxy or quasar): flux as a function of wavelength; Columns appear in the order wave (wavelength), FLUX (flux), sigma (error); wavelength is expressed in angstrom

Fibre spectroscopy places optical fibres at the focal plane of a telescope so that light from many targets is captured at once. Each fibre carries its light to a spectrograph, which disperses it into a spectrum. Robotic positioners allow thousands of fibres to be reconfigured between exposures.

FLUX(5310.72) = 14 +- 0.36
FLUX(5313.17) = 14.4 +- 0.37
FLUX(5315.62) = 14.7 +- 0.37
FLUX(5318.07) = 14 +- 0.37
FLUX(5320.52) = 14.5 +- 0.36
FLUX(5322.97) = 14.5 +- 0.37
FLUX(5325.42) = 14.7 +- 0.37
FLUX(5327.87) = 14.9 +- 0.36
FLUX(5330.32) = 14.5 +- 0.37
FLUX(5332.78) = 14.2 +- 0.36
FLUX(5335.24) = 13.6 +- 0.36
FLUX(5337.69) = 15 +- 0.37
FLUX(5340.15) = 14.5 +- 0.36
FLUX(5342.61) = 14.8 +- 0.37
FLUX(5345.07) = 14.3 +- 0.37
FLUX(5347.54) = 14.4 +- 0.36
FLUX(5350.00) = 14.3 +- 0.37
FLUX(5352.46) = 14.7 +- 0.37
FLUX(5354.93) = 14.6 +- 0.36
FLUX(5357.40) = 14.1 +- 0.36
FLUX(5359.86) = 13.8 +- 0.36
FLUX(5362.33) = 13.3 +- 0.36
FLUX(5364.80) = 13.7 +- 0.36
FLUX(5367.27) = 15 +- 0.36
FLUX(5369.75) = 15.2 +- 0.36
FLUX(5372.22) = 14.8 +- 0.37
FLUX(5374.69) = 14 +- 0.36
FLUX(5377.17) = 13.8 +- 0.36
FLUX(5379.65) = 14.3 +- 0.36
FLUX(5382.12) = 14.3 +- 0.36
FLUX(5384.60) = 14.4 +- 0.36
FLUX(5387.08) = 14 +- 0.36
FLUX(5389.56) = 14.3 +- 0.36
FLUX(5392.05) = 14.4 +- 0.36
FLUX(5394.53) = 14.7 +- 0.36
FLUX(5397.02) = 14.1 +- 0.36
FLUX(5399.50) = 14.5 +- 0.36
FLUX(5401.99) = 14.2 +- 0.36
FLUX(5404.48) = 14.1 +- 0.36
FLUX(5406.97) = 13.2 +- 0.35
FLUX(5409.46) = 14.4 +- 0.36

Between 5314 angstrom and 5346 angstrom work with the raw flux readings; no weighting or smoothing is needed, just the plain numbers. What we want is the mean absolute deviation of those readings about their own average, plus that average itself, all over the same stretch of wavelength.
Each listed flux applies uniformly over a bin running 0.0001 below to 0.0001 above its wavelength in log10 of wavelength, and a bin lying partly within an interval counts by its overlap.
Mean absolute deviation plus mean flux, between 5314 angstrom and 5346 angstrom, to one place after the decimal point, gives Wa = 14.8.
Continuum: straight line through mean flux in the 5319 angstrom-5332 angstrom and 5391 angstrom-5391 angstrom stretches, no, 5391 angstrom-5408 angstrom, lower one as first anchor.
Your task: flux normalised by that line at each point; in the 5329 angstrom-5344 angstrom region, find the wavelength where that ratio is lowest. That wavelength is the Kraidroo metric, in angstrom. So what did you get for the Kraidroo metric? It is 5335.24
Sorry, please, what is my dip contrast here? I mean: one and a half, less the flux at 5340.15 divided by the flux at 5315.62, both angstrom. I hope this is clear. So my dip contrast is 0.514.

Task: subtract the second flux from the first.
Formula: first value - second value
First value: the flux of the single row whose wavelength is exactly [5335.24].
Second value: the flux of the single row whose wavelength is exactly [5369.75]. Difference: -1.6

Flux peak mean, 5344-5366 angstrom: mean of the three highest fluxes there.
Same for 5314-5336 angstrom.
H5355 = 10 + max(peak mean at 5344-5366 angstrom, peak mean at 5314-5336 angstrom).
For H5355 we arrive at 24.8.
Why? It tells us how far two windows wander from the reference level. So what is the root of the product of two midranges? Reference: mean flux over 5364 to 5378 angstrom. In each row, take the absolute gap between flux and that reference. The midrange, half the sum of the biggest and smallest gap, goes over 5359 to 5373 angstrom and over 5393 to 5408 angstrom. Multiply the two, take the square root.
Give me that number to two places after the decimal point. 0.70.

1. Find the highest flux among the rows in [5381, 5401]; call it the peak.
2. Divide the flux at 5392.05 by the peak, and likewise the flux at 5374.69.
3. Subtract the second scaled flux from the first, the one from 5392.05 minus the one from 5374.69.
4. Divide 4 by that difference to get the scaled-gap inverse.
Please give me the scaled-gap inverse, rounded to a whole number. 147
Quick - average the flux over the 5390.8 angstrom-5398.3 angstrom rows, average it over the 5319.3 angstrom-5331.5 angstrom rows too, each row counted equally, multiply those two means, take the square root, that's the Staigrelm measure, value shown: 14.5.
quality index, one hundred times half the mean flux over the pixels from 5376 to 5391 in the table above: 709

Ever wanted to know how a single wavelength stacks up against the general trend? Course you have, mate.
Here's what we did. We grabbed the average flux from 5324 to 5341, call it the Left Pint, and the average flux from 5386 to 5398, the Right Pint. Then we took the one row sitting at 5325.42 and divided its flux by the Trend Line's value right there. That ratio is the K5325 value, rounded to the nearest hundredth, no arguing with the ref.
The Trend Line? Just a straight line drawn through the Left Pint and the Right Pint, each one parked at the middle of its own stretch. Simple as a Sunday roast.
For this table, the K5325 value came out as 1.01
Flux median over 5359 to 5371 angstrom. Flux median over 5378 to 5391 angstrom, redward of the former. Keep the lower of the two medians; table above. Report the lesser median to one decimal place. 13.8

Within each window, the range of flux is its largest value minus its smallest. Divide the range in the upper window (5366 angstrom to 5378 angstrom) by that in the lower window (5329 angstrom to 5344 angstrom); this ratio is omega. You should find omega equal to 1.0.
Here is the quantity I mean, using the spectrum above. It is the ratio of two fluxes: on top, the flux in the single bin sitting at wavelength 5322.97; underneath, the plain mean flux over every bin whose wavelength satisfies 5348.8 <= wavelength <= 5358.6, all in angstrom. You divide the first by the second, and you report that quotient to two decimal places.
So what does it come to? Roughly 1.01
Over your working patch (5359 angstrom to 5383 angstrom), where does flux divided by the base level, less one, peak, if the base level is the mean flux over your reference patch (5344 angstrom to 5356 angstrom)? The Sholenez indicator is 5369.75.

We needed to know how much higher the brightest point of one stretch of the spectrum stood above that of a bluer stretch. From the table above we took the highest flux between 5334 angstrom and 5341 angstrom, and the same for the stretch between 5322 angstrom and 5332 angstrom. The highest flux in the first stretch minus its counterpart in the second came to 0.1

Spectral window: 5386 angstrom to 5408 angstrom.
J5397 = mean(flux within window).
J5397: 14.2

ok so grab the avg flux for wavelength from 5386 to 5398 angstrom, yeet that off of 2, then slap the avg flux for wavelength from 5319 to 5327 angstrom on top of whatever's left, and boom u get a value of 2.27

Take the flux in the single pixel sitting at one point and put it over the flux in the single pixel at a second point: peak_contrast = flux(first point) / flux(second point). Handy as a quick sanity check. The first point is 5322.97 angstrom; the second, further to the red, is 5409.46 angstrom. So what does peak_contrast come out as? 1.01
